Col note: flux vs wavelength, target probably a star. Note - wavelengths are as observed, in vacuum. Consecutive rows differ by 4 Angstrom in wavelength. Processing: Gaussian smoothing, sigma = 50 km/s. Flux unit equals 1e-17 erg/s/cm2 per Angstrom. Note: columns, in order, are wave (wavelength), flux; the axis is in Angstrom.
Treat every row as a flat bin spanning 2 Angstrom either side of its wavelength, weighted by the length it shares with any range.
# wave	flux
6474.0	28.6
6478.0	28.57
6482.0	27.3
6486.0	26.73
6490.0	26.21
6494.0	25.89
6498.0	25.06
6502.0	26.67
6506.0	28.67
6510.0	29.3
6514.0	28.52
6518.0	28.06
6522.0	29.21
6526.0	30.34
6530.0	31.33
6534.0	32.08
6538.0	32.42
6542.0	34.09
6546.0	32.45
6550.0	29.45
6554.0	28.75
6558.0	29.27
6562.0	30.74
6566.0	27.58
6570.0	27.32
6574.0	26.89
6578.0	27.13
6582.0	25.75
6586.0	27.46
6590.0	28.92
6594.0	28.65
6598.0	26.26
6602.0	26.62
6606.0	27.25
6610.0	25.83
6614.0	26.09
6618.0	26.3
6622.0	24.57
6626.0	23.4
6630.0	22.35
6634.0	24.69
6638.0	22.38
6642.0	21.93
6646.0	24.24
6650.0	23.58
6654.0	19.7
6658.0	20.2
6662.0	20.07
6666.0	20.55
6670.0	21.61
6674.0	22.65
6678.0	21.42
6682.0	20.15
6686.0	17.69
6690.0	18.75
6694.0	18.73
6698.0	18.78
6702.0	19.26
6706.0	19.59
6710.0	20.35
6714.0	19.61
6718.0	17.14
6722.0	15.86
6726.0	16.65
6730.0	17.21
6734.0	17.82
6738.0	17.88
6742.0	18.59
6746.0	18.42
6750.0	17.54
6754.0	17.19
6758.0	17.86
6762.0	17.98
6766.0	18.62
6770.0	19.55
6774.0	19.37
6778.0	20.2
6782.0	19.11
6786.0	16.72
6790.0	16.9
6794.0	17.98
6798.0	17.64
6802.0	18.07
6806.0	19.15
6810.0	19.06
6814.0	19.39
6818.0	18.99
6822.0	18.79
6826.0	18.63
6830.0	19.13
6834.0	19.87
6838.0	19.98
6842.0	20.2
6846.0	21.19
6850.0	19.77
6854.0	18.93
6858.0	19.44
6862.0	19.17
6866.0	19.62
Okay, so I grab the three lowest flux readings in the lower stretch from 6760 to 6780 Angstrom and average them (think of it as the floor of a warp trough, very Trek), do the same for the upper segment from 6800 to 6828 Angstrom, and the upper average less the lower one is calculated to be 0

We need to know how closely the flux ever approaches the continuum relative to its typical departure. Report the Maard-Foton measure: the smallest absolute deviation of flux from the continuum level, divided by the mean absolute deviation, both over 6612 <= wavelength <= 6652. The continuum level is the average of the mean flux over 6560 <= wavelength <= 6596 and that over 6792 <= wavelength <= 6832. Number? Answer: 0.11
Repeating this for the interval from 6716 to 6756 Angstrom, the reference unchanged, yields 0.80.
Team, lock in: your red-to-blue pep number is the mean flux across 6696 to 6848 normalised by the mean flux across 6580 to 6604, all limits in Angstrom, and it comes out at 0.68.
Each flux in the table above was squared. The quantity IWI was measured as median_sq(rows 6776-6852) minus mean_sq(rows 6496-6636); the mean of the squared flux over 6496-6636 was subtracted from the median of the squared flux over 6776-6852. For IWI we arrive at -425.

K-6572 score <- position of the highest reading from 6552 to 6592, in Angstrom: 6562.0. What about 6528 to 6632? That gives 6542.0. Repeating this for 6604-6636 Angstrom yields 6606.0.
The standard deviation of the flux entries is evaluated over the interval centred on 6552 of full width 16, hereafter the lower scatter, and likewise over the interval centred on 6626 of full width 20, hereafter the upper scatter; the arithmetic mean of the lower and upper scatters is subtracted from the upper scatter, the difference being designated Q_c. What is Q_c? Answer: -0.1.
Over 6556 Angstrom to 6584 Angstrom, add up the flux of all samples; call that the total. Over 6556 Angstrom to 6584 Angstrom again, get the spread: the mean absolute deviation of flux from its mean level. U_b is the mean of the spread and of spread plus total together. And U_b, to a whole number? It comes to 99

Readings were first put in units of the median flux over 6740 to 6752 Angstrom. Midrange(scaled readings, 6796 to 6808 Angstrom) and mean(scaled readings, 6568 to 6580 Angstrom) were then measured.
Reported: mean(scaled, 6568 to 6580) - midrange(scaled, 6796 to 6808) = 0.5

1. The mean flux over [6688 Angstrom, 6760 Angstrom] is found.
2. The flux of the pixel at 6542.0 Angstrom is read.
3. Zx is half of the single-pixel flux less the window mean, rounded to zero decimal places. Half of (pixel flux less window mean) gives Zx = 8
